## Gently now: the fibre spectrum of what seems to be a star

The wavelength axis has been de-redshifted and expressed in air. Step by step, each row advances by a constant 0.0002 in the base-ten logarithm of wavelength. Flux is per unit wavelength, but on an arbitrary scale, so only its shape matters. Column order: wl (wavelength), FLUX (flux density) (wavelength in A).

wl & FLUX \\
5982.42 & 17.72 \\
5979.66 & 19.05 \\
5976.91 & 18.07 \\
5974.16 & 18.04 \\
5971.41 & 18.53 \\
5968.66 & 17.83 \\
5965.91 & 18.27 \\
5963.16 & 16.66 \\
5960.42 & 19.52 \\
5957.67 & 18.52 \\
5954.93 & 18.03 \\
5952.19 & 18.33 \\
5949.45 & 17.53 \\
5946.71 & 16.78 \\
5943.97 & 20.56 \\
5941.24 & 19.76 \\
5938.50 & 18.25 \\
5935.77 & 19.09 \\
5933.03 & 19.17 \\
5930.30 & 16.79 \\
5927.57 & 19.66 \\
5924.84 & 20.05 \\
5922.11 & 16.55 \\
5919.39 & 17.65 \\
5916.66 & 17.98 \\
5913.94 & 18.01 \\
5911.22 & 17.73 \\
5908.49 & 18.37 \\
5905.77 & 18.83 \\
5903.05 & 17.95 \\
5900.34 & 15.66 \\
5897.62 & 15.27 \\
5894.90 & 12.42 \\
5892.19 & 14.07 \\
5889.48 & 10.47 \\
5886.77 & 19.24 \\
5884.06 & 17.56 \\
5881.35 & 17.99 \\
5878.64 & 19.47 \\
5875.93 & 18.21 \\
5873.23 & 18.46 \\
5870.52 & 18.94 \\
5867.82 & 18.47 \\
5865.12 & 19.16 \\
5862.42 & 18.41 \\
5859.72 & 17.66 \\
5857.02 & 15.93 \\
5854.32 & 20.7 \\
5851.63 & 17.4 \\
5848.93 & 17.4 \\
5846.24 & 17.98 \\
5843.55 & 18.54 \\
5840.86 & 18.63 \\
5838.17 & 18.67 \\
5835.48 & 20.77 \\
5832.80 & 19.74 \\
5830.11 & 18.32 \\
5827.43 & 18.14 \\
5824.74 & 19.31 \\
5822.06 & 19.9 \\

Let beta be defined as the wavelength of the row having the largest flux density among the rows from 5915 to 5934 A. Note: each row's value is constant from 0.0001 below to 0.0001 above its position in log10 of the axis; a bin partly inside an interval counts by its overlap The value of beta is 5924.84 A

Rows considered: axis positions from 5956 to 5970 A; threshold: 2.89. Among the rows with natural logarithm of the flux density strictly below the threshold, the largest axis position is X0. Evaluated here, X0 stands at 5968.66 A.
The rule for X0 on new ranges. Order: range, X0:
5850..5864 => 5859.72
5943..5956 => 5949.45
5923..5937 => 5930.30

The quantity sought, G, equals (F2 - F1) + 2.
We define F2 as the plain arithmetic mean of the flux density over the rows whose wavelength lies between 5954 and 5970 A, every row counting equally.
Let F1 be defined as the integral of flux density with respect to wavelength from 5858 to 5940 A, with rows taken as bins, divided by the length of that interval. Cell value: 2.6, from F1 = 17.6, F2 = 18.1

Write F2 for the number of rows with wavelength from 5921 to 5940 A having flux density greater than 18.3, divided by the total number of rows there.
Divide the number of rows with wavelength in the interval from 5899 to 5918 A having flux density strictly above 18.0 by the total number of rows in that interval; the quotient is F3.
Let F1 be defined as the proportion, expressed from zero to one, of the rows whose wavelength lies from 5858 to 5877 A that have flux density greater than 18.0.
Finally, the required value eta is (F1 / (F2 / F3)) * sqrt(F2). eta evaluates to 0.5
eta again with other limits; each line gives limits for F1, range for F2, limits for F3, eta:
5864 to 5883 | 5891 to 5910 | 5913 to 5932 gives 0.7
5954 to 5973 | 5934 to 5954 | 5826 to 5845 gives 0.9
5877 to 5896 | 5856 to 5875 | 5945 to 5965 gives 0.2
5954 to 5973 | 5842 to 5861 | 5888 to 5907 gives 0.2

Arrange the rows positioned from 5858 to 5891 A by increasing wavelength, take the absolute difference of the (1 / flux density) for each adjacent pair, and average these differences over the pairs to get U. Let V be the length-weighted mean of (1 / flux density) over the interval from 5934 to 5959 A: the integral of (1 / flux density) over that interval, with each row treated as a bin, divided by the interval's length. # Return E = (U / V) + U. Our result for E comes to 0.12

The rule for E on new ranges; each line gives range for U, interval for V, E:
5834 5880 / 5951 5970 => 0.06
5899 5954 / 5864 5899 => 0.07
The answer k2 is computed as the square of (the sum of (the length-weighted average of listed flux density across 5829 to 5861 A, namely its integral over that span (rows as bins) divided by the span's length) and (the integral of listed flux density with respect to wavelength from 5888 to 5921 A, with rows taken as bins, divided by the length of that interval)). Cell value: 1204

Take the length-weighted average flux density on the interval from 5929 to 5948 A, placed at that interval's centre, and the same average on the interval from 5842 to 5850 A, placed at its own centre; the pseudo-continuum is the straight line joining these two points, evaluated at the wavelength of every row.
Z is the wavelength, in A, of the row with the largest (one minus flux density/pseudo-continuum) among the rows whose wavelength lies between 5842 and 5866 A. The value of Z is 5857.02 A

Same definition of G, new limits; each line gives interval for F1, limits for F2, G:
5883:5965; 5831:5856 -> 3.3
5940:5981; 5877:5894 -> 0.1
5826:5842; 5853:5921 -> 0.3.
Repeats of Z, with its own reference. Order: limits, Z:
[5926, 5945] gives 5930.30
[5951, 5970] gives 5963.16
